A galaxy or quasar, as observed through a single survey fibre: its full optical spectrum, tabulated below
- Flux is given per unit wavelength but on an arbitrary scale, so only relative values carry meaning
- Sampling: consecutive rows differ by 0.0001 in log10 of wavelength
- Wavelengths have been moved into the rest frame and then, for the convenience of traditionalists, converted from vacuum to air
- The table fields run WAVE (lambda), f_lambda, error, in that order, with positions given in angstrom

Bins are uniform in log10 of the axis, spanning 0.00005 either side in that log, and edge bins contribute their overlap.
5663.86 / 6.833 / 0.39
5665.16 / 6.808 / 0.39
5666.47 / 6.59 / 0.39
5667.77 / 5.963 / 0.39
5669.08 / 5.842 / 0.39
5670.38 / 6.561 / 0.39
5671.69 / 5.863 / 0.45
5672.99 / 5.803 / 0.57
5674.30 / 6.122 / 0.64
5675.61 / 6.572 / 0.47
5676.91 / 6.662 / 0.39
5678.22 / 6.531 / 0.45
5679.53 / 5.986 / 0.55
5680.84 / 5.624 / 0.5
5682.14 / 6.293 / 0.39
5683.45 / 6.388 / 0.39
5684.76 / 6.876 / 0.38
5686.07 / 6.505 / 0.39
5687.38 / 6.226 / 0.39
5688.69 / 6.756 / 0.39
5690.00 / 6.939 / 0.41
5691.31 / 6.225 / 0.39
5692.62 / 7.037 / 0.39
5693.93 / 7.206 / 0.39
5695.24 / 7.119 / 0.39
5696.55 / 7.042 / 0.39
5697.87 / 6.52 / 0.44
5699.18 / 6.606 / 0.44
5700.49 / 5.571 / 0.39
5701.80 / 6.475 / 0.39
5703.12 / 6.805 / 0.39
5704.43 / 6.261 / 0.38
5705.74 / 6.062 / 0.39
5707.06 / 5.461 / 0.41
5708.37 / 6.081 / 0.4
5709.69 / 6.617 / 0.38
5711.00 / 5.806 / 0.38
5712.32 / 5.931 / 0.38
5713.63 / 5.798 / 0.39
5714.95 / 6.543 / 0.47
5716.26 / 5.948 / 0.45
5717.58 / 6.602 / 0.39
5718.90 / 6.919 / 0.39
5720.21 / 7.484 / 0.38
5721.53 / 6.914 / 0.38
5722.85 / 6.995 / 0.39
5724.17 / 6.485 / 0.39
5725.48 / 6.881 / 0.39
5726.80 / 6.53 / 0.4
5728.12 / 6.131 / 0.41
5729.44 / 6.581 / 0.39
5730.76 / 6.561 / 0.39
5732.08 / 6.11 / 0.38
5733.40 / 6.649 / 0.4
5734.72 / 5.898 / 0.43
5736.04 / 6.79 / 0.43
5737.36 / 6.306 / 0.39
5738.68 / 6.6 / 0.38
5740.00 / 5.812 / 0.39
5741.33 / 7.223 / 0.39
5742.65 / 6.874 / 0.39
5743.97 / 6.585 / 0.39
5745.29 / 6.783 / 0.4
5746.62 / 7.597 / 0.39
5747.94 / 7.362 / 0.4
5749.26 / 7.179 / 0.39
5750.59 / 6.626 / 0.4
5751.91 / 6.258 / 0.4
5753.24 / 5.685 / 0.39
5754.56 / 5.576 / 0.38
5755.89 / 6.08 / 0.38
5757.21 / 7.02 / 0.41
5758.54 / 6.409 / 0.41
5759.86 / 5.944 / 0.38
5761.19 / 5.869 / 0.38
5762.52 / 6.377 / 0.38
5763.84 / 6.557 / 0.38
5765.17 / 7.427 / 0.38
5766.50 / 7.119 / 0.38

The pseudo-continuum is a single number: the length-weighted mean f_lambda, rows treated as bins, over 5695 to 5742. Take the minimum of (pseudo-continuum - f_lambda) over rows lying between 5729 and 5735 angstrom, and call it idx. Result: -0.2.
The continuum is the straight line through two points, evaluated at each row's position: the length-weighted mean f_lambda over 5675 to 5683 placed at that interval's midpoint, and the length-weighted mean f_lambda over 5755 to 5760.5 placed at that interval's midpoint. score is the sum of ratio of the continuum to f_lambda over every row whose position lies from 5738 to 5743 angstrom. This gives 3.84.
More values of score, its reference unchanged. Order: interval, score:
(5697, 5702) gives 4.02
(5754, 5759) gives 4.07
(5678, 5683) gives 4.13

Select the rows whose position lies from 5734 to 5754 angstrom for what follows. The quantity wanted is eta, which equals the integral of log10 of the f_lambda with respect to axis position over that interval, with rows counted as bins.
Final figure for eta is 16.4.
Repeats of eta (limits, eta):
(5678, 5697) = 15.5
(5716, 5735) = 15.6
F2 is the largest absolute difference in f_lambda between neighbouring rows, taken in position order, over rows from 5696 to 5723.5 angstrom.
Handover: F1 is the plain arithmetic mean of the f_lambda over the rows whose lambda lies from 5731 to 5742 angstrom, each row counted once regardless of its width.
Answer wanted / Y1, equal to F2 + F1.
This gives 7.46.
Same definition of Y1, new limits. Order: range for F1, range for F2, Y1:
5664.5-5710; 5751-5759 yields 7.34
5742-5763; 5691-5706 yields 7.55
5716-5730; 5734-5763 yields 8.09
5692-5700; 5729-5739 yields 7.81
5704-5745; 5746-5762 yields 7.37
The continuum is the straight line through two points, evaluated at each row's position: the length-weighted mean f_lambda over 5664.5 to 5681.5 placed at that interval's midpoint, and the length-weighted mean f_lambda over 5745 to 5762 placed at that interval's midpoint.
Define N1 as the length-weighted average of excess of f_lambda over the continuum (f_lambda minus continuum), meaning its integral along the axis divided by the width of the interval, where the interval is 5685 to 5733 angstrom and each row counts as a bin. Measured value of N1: 0.16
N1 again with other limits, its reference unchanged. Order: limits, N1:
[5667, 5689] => 0.02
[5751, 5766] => -0.19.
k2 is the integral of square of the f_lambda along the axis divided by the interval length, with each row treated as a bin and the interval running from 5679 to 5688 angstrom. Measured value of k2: 39.5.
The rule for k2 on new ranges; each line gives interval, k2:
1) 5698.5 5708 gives 38.4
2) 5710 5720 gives 39.8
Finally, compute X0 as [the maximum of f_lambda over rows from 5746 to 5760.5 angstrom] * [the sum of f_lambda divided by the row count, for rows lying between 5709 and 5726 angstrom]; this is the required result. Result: 49.6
